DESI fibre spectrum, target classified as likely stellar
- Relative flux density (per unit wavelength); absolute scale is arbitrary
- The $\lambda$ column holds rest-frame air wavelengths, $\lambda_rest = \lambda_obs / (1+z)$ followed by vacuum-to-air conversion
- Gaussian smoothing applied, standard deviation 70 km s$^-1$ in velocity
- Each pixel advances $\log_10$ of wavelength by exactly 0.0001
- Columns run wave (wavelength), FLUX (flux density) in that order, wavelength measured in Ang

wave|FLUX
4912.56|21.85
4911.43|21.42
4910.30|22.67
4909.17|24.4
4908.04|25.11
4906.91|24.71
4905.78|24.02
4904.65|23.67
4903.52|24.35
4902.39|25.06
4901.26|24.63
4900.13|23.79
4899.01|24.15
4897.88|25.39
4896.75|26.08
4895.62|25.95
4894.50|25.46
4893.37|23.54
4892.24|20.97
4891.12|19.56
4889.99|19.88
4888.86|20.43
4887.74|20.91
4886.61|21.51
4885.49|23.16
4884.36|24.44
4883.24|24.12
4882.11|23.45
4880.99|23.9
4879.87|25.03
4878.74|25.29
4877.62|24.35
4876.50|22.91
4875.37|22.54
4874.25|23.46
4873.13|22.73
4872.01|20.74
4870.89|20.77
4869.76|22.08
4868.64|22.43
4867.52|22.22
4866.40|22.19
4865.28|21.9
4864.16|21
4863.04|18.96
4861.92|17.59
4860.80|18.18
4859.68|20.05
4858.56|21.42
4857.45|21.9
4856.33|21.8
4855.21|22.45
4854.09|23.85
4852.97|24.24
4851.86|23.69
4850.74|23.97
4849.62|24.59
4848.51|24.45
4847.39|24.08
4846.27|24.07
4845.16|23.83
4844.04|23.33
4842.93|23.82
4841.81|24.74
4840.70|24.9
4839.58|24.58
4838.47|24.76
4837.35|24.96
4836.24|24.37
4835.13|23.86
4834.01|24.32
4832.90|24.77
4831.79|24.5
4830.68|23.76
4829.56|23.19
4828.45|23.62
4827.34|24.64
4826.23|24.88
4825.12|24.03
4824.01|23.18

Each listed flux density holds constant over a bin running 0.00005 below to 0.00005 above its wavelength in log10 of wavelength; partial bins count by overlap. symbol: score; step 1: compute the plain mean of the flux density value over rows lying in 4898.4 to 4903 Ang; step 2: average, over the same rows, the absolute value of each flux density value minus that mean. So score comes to 0.4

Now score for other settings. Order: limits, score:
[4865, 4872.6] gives 0.6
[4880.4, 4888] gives 1.1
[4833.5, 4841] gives 0.3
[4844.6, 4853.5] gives 0.2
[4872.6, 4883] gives 0.8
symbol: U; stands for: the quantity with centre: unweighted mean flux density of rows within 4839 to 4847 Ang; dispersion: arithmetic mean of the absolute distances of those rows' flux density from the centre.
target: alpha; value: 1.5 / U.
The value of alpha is 3.1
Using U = 0.5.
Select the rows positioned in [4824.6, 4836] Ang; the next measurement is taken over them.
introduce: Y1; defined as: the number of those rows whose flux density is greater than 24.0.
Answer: 6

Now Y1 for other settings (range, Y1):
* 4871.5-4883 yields 3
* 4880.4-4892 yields 2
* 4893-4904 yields 8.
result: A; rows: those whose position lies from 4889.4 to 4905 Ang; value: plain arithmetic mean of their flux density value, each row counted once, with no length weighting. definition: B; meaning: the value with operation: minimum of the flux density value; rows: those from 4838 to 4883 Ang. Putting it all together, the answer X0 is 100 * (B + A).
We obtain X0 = 4134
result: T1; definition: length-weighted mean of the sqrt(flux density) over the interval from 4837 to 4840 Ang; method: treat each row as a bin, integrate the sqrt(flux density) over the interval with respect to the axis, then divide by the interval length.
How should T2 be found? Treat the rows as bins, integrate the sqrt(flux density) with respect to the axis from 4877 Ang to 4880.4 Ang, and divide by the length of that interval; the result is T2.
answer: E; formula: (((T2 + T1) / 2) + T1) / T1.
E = 2.00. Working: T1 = 4.97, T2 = 4.98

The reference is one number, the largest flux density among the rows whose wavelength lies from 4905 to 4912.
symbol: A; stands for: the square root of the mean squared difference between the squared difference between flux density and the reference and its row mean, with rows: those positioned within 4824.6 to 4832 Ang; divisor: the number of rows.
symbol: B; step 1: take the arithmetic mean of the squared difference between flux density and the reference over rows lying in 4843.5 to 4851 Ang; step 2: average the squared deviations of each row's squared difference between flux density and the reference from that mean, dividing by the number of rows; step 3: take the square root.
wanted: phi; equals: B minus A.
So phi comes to -0.3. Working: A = 1.2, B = 0.9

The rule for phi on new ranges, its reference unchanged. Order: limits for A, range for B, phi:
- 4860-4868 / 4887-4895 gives -8.1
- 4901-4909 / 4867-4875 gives 5.2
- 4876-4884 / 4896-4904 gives -1.0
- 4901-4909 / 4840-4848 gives 0.3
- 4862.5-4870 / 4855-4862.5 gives 8.3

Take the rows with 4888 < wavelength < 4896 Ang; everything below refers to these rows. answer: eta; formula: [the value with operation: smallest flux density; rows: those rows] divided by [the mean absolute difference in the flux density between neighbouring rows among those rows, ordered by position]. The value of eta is 16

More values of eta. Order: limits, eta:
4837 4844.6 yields 62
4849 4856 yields 35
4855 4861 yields 20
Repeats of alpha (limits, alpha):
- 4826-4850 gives 3.4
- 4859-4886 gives 1.0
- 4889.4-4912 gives 1.0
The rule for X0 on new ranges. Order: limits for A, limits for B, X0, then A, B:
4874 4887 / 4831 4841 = 4754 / 23.7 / 23.86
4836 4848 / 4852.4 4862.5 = 4190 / 24.3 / 17.59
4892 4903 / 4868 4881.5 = 4524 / 24.5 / 20.74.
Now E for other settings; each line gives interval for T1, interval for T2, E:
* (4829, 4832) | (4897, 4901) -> 2.01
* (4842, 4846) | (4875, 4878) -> 1.99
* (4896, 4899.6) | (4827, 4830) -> 1.99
